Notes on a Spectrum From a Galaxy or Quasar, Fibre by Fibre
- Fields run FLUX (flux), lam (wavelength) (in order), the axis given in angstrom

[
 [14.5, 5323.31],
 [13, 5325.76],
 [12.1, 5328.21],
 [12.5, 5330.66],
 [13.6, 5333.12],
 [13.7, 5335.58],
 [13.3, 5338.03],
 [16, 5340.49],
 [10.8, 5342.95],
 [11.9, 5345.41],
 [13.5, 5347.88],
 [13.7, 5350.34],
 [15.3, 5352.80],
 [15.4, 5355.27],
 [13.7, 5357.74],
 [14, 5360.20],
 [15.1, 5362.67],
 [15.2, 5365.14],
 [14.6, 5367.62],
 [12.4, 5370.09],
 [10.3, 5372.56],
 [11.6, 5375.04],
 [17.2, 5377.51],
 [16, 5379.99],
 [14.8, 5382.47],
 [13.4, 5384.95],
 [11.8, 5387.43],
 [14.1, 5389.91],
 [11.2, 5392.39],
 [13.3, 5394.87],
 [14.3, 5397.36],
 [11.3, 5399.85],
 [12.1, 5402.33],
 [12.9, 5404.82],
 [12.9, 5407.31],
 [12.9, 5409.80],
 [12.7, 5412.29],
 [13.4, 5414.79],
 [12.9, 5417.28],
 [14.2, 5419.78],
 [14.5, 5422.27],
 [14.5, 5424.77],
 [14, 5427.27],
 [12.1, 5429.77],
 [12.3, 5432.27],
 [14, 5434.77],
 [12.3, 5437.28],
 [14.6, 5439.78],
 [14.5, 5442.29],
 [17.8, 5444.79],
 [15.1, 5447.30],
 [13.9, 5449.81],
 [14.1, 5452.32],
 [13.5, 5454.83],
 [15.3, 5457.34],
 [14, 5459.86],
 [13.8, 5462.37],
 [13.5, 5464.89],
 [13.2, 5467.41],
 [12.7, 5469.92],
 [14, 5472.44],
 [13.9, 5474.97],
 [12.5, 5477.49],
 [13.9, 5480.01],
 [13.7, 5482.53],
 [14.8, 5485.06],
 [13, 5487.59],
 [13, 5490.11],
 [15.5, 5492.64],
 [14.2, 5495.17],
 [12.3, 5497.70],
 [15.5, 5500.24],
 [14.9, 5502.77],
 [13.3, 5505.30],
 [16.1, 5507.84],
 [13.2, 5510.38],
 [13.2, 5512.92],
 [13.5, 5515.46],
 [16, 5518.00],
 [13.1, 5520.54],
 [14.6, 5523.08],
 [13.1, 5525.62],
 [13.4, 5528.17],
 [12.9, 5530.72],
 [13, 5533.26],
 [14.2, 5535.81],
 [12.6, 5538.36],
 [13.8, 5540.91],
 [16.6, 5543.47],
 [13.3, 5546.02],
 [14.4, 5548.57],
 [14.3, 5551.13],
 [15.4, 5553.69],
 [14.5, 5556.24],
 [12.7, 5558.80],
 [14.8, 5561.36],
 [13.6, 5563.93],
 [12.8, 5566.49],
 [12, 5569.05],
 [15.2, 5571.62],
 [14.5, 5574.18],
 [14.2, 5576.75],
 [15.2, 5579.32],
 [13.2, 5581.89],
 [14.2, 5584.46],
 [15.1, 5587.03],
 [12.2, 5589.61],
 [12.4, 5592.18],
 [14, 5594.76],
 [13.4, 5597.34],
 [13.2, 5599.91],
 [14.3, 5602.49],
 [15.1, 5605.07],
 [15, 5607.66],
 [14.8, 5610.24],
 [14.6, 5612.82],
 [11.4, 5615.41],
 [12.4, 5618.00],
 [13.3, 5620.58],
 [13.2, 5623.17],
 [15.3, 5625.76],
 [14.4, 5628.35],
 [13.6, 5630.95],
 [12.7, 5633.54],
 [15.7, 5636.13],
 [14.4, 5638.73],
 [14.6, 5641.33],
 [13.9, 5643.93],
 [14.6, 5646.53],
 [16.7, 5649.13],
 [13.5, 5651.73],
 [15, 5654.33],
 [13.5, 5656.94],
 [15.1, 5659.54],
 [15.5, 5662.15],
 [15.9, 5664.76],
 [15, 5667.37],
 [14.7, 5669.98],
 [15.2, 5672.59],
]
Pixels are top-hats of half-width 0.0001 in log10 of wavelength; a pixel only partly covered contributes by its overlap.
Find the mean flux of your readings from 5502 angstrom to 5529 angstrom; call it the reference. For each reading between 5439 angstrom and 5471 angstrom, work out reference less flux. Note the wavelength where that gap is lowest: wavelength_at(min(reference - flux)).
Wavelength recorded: 5444.79 angstrom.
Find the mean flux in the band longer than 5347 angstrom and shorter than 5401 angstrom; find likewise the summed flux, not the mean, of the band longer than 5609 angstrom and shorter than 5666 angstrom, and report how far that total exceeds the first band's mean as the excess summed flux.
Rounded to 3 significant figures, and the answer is 300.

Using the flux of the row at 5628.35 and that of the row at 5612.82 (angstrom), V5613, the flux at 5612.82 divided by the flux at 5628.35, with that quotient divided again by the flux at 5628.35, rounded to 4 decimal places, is 0.0704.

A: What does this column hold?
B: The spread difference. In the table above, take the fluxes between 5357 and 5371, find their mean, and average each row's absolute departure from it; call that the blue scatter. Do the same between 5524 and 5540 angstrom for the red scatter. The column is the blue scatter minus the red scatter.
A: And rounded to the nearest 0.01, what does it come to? 0.40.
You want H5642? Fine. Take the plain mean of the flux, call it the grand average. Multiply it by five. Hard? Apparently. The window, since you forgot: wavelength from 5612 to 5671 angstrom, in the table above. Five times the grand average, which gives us 71.5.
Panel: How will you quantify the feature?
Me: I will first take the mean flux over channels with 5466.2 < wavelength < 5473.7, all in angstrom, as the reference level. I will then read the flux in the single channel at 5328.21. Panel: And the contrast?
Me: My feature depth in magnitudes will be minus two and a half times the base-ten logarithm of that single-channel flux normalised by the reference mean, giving 0.10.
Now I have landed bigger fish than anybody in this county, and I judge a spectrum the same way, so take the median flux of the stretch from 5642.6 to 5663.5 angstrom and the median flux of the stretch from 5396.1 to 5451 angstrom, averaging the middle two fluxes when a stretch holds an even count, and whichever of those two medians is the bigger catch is 14.8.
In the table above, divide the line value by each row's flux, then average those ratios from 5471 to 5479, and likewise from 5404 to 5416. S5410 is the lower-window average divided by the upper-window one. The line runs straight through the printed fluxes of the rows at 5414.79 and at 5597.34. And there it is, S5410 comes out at 1.04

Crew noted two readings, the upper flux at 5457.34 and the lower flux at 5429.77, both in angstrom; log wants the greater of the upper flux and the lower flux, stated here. 15.3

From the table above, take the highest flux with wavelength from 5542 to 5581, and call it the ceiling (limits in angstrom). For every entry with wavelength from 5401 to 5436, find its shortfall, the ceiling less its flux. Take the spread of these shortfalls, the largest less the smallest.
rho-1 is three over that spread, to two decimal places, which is 1.25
